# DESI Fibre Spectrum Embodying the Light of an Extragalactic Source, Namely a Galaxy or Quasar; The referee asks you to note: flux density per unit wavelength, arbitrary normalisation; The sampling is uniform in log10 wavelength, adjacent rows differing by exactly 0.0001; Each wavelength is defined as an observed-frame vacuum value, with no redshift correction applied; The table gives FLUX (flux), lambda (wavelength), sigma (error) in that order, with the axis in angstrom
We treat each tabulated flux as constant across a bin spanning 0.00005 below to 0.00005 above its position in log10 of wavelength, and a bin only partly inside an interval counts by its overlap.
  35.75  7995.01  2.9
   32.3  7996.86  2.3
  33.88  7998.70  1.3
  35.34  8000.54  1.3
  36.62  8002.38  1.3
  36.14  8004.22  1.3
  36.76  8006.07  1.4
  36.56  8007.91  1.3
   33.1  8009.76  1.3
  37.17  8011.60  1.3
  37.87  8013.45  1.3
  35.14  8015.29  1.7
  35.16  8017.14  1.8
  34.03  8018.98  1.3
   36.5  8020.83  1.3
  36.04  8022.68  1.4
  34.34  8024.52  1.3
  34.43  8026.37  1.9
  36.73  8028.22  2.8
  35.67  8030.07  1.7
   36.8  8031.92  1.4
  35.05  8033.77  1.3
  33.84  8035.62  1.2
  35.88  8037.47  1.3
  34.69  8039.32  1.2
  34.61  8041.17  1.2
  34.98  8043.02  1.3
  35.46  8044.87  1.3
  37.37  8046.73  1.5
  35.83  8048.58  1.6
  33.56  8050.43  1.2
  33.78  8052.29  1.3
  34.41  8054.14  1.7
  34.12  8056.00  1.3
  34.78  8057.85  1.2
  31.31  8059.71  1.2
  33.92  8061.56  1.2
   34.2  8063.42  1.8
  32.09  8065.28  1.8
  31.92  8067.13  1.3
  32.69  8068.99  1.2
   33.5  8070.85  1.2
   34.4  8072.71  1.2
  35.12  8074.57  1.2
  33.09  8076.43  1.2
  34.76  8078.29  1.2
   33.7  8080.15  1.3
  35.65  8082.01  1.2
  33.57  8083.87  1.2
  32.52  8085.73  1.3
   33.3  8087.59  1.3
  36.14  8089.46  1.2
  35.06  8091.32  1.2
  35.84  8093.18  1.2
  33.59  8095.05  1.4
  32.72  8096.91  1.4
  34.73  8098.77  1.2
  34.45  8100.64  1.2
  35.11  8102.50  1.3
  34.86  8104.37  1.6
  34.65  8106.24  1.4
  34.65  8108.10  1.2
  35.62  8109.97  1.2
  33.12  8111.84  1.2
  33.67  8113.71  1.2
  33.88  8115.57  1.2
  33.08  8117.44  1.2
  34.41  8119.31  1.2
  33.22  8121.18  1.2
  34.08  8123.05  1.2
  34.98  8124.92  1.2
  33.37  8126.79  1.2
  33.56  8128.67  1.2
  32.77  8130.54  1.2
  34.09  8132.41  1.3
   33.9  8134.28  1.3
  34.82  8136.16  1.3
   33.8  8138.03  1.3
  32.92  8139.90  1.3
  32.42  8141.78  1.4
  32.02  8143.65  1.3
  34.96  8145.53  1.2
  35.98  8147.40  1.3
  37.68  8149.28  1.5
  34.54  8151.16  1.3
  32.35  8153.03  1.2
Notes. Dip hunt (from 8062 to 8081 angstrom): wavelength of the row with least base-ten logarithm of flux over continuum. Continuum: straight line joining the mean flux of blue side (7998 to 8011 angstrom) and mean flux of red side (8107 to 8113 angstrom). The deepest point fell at 8067.13 angstrom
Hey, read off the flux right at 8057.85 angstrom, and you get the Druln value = 34.78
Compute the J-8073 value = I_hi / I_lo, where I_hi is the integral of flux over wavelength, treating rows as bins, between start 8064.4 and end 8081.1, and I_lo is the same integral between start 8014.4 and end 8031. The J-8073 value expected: 0.953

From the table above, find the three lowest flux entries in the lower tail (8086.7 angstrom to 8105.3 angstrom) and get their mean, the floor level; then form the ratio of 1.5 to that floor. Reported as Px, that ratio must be 0.0452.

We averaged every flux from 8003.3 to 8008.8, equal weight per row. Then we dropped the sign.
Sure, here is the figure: 36.5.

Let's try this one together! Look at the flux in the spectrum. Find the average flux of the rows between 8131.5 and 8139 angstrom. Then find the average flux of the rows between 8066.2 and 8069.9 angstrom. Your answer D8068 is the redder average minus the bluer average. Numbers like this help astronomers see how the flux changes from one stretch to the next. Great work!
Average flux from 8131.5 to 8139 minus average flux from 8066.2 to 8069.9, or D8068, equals 1.8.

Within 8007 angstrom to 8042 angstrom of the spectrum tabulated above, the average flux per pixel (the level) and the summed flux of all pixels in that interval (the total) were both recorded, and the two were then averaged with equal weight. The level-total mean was 355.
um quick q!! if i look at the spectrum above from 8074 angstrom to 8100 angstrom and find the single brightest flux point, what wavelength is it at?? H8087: 8089.46 angstrom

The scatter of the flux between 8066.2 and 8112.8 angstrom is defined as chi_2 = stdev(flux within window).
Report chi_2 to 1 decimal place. 1.1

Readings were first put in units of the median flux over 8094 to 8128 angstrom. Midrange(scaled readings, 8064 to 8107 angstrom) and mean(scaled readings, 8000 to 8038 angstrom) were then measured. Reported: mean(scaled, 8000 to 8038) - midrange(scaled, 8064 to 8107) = 0.05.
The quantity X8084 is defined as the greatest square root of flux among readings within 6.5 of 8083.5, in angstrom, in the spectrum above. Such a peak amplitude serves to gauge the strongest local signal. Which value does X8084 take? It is 6.01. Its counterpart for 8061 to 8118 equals 6.01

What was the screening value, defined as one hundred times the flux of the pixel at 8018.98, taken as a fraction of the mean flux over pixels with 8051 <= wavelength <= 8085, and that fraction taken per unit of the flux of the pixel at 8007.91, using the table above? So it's 2.76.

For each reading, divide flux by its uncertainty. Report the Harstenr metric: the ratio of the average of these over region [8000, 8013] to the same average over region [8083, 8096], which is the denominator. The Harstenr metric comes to 1.00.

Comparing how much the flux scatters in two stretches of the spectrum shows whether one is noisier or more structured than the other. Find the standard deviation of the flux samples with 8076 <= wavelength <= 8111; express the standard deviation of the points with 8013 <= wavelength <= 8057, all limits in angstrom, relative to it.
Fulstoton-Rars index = 1.10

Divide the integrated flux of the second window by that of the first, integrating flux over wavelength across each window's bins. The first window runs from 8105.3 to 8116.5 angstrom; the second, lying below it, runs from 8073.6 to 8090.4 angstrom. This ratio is 1.5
